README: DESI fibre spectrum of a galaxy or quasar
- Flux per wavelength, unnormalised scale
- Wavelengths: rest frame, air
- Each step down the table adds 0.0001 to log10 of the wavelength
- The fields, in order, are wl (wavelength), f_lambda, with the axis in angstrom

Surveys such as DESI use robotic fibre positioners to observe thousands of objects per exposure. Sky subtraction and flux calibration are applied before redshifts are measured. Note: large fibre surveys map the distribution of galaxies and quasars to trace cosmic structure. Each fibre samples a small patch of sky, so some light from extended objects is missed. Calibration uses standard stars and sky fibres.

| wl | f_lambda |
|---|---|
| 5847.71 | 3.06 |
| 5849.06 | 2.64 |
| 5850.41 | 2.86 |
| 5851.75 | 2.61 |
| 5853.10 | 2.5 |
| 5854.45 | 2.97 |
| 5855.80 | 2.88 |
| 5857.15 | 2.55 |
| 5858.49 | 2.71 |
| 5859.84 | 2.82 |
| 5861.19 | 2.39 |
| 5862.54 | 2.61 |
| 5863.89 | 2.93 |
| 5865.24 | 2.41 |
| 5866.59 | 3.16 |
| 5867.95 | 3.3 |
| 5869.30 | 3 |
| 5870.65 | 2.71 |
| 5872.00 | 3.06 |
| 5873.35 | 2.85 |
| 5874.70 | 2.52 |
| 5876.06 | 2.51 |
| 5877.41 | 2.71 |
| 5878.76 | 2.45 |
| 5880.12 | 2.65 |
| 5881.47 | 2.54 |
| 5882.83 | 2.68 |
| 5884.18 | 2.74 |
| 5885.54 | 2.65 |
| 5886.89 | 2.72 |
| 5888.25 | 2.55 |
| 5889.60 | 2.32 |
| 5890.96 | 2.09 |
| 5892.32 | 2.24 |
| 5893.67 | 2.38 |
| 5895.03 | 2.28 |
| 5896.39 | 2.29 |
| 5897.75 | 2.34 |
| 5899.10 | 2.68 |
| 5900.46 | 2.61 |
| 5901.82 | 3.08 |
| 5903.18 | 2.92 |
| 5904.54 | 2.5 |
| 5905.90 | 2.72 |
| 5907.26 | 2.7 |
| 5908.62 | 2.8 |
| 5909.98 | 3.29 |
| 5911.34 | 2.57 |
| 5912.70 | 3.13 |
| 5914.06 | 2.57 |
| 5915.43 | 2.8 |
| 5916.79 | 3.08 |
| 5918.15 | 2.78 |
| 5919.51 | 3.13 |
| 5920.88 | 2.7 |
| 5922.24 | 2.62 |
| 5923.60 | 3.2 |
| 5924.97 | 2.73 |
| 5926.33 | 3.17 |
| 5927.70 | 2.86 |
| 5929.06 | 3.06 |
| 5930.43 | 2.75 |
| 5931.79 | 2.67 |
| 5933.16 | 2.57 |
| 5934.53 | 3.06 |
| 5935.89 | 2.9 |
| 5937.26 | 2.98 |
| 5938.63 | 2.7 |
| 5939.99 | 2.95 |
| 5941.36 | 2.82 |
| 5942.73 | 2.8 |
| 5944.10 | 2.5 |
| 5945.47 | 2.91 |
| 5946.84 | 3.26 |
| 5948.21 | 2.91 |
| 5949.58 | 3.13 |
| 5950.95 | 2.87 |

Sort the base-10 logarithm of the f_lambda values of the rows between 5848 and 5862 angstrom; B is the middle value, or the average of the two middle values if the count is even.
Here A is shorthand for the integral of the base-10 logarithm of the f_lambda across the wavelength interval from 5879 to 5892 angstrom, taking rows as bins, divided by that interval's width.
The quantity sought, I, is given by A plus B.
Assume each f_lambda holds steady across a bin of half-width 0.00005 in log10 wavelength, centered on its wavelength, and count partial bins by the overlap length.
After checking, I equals 0.830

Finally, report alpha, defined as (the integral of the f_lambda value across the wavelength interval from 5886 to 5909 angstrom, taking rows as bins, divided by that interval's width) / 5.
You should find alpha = 0.508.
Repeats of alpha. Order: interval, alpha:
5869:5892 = 0.524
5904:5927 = 0.571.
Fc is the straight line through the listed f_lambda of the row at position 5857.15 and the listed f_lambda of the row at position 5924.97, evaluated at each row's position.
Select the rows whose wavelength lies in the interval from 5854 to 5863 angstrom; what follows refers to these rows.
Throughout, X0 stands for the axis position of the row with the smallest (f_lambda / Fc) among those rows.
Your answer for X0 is 5861.19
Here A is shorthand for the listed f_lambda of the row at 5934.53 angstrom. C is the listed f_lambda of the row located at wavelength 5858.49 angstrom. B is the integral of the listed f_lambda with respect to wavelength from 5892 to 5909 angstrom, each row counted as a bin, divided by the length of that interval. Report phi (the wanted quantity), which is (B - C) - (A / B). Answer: -1.31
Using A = 3.06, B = 2.6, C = 2.71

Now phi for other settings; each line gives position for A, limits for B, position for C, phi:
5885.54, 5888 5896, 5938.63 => -1.56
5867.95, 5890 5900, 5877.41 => -1.79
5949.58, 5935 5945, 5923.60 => -1.50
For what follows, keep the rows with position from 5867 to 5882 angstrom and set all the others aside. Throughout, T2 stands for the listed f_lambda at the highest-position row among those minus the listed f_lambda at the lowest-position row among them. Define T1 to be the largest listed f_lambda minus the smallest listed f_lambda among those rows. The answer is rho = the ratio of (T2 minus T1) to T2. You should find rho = 2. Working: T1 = 0.85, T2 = -0.76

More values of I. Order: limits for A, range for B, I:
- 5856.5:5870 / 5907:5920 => 0.890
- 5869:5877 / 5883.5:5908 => 0.852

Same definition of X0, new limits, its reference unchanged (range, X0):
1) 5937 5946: 5944.10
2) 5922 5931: 5922.24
